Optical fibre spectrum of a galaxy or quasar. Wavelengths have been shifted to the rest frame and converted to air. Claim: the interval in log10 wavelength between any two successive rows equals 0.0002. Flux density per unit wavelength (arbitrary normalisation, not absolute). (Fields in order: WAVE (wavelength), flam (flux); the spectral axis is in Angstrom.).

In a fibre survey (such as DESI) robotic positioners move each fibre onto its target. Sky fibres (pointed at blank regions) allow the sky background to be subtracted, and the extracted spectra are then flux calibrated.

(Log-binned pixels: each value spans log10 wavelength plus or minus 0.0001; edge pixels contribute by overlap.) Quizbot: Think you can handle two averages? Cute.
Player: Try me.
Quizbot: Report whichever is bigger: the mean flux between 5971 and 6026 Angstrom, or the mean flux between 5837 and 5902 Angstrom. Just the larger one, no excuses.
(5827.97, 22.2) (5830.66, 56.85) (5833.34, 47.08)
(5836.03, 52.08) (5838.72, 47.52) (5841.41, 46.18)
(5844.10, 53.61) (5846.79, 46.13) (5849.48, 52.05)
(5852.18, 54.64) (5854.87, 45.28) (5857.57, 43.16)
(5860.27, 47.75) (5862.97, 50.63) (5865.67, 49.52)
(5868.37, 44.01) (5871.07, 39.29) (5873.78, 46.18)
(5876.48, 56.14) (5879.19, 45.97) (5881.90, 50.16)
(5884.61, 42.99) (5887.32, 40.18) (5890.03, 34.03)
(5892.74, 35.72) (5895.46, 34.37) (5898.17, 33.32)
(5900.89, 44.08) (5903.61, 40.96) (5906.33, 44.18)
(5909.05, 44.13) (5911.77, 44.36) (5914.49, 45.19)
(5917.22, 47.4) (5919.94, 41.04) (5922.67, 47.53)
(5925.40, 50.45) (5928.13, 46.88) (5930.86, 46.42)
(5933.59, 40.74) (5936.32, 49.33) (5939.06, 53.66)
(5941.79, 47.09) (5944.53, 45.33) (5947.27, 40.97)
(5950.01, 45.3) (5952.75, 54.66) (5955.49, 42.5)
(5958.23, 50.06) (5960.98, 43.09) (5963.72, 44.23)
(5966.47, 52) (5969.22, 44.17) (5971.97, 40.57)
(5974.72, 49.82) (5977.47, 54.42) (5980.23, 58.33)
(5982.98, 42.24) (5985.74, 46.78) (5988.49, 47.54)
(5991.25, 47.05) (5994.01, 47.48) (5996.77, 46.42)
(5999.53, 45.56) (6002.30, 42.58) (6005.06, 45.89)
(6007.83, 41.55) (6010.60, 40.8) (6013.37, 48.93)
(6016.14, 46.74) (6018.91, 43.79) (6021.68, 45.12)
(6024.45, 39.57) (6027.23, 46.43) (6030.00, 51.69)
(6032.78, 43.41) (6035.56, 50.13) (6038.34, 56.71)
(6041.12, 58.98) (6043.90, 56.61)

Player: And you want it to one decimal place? 46.1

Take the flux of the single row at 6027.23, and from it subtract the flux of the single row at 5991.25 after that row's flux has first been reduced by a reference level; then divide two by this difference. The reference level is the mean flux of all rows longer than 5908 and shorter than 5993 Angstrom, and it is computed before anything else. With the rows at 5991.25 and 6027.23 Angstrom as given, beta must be 0.043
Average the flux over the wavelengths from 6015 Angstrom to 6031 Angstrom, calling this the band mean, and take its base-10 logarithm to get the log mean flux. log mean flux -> 1.66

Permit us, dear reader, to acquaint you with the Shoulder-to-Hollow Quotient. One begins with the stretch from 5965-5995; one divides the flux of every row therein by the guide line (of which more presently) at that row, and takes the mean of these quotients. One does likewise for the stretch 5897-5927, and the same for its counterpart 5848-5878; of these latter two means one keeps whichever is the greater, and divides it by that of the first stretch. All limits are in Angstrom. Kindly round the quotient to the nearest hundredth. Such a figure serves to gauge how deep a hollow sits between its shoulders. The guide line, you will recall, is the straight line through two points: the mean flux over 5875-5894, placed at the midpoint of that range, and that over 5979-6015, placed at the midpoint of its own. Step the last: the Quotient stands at 1.06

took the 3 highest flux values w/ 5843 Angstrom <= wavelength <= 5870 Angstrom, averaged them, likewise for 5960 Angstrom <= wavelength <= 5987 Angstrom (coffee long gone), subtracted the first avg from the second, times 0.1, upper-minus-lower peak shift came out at 0.15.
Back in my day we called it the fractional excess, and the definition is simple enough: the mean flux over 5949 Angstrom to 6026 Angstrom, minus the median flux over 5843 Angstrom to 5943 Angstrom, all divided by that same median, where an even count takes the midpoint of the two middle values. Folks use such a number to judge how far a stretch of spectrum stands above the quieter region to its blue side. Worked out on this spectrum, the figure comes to 0.008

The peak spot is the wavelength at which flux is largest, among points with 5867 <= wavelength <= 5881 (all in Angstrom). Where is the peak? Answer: 5876.48 Angstrom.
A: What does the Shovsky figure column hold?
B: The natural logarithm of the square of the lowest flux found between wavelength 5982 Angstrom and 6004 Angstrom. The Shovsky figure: 7.49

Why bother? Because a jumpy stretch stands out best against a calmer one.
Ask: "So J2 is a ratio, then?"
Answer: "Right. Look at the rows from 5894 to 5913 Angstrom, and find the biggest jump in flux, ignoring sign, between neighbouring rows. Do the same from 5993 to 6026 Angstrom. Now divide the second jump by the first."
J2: 0.76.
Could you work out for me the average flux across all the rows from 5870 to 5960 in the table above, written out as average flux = 44.6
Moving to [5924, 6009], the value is 46.9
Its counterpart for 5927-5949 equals 46.3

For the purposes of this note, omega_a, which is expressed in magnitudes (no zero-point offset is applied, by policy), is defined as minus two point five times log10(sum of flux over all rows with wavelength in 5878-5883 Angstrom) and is -4.96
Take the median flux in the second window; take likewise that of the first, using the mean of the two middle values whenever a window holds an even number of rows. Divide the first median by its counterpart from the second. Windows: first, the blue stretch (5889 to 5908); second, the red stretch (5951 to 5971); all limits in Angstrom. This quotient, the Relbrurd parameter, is 0.81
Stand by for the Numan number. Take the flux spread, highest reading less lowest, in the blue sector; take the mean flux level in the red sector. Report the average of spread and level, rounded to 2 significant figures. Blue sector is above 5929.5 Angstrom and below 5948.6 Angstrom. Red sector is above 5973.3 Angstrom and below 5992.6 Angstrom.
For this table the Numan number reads 31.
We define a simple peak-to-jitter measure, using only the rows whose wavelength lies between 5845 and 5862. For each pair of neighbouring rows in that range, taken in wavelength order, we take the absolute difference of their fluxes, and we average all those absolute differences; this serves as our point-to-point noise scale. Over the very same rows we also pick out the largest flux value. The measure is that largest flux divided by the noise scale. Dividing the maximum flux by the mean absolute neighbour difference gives 11.1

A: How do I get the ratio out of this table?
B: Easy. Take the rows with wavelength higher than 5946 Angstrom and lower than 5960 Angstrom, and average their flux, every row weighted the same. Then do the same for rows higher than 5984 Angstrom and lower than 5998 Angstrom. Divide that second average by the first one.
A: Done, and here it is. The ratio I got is 1.01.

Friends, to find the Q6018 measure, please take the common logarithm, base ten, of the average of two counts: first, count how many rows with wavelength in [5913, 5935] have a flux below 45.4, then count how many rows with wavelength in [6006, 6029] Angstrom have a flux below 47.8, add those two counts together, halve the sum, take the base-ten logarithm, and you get 0.7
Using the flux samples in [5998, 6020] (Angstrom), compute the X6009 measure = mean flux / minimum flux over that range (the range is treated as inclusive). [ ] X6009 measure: 1.09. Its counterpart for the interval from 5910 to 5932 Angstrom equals 1.12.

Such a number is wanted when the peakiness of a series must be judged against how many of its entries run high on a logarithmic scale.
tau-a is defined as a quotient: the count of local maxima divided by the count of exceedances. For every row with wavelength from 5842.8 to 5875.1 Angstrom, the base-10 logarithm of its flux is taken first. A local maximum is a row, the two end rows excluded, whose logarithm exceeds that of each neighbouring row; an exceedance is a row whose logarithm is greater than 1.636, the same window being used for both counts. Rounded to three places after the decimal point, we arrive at 0.200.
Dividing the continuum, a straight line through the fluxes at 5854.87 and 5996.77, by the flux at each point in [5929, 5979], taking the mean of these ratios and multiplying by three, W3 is 2.97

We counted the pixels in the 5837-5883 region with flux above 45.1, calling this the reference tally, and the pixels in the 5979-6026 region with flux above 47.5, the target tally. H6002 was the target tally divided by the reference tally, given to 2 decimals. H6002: 0.21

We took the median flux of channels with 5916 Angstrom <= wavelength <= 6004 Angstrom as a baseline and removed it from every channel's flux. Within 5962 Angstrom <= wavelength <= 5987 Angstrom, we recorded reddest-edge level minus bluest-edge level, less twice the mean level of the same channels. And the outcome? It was 0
